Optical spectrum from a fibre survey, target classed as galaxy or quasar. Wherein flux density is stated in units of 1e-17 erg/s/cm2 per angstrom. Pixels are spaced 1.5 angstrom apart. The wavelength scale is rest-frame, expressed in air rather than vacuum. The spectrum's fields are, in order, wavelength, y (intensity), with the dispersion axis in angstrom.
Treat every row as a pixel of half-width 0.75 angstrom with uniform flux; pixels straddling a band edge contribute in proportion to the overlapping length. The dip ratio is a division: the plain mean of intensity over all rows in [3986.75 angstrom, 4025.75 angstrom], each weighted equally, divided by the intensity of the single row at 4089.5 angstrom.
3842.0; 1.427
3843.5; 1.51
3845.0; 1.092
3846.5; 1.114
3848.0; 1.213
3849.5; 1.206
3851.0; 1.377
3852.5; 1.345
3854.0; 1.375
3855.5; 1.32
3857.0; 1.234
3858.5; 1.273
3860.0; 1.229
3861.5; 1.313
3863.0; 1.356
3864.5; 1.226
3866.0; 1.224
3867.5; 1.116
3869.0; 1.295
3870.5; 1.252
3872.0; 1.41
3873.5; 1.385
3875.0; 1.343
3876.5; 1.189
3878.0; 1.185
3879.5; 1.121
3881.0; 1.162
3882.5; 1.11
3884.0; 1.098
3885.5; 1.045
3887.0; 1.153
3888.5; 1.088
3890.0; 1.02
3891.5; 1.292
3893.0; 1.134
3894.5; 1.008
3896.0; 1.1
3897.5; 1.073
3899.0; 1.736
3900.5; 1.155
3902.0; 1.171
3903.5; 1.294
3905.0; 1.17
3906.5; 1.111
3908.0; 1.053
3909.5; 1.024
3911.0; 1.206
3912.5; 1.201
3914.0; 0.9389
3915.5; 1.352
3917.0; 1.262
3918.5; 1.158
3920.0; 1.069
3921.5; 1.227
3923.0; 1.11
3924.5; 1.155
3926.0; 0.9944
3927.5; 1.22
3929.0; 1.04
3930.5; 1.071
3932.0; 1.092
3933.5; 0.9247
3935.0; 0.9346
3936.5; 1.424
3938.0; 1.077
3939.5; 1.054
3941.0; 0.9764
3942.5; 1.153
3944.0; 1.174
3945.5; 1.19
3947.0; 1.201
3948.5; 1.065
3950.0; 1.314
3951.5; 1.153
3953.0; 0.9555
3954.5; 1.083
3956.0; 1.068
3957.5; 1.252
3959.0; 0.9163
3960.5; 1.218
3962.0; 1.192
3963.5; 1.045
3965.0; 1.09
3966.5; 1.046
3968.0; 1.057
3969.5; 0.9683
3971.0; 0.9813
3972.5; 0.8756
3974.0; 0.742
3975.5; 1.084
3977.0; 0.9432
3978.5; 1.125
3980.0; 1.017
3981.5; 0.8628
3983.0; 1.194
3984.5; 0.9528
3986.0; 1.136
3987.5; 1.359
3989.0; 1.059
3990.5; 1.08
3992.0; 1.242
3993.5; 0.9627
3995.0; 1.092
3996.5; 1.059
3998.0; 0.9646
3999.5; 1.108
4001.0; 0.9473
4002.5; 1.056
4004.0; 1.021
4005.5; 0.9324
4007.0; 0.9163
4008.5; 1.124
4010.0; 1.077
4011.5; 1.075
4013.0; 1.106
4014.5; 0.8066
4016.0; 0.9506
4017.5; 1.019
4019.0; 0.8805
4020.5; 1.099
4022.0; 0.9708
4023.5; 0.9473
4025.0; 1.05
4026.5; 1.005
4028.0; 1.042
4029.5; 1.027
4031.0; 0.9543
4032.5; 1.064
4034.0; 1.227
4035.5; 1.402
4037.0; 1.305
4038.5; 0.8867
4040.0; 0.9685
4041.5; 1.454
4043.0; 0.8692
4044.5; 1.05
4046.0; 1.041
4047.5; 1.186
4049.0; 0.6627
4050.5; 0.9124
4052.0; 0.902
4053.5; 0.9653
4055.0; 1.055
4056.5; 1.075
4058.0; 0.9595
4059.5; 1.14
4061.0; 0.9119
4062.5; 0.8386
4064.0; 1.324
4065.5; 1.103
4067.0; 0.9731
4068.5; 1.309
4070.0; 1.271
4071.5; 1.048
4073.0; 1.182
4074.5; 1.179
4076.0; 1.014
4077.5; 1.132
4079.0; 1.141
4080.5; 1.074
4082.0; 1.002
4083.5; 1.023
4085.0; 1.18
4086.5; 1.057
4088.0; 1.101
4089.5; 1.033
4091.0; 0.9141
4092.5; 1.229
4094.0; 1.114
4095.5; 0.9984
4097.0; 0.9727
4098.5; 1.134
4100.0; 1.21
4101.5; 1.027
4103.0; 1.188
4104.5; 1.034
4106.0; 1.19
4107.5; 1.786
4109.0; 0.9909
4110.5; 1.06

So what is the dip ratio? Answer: 1.00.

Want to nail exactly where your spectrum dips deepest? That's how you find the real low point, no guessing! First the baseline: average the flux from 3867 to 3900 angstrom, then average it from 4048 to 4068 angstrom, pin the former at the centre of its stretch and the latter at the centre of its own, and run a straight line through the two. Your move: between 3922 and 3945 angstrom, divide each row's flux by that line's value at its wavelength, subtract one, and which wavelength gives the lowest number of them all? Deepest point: 3933.5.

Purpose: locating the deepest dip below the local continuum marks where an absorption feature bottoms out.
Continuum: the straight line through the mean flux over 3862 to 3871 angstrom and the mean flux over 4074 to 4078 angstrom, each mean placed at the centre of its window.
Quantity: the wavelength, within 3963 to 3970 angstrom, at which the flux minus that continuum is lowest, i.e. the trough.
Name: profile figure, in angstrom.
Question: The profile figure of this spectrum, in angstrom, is 3969.5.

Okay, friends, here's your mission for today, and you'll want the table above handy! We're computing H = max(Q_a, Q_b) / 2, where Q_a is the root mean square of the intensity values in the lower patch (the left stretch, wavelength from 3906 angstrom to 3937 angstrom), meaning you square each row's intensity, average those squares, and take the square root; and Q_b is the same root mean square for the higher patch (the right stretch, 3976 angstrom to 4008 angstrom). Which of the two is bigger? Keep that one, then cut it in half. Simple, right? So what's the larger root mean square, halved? 0.565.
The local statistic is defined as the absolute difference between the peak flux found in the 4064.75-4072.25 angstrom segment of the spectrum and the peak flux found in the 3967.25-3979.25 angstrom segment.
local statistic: 0.18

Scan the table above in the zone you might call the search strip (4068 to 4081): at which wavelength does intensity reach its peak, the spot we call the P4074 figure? 4068.5 angstrom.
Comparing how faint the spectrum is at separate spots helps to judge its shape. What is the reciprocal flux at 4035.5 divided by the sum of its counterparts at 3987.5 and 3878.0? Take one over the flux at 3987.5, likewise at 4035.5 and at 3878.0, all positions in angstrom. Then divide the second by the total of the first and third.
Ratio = 0.45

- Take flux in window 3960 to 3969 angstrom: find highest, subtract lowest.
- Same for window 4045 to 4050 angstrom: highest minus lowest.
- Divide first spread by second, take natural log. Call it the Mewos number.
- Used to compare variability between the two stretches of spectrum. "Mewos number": -1.1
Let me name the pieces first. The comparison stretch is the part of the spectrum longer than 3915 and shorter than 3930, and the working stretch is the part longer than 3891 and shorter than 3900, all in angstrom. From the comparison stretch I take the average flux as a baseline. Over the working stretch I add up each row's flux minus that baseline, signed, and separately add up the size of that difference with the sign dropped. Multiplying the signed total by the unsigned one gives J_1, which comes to 0.4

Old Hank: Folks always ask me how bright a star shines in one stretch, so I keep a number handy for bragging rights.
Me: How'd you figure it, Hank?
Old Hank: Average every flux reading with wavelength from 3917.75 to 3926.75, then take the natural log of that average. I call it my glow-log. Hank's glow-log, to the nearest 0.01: 0.11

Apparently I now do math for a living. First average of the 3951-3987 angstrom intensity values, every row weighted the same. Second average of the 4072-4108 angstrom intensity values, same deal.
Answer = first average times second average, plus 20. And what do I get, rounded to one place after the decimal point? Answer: 21.2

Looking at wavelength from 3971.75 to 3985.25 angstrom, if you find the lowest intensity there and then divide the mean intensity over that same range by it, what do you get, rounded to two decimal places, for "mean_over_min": 1.32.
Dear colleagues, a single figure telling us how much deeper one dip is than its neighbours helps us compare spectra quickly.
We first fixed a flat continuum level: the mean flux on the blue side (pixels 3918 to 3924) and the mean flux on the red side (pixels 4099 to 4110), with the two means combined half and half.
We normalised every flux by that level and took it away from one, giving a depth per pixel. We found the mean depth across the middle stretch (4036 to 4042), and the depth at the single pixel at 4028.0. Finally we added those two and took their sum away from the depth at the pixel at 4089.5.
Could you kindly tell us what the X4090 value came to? 0.0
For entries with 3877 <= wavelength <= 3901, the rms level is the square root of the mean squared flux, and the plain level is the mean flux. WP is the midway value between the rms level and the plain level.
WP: 1.16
